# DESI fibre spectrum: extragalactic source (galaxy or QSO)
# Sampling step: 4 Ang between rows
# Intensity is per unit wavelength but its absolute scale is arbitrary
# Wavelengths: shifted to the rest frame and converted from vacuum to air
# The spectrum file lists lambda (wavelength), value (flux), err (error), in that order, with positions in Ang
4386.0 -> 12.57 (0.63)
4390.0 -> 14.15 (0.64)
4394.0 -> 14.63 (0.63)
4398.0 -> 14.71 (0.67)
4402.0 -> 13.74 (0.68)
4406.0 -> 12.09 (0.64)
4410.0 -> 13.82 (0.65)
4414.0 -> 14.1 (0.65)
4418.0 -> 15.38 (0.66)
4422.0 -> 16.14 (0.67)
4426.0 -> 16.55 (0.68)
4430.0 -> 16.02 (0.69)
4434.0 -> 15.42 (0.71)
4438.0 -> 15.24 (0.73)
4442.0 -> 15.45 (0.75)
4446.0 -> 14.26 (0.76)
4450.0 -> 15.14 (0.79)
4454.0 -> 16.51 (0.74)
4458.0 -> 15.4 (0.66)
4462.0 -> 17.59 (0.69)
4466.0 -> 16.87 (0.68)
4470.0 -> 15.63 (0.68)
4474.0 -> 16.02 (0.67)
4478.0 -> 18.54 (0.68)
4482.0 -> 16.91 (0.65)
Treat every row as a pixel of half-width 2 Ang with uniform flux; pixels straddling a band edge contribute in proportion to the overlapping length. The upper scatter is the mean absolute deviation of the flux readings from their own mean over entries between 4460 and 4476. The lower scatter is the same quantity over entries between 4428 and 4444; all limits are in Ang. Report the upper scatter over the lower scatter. 2.9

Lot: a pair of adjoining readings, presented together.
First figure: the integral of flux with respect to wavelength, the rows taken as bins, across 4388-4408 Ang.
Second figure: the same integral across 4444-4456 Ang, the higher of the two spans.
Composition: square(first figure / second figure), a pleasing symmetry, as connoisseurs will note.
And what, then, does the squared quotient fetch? 2.3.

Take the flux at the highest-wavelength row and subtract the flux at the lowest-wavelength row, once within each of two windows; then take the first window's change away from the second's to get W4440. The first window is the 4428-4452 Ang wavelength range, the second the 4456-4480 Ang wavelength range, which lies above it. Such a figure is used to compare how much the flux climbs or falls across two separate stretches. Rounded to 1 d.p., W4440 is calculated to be 4.0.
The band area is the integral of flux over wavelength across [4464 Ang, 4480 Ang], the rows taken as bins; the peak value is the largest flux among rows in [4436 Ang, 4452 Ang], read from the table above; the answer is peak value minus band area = -253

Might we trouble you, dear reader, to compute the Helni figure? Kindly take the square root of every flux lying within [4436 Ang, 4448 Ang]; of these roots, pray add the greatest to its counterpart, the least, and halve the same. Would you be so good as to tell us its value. 3.85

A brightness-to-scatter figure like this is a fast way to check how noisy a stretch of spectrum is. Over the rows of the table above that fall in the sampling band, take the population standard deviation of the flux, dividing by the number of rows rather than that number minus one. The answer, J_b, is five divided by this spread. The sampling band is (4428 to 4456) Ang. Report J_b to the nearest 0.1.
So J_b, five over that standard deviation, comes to 7.6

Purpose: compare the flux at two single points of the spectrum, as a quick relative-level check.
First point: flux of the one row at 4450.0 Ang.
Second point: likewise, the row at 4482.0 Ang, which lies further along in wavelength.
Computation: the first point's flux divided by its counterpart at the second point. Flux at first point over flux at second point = 0.90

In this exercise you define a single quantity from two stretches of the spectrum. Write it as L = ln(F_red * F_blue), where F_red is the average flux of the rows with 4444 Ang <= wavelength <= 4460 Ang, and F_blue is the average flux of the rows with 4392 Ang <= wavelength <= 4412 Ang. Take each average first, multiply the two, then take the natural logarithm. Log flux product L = 5.35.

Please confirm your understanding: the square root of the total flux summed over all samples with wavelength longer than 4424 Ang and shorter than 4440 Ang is 8.0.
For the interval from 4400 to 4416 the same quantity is 7.3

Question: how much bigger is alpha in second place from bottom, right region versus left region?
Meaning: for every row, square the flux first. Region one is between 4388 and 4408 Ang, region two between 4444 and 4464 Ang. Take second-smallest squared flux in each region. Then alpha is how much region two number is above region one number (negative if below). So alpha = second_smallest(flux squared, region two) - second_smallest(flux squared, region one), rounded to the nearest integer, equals 40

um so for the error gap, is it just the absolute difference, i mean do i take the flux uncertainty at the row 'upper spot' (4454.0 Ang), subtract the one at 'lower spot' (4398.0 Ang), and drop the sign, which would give 0.070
